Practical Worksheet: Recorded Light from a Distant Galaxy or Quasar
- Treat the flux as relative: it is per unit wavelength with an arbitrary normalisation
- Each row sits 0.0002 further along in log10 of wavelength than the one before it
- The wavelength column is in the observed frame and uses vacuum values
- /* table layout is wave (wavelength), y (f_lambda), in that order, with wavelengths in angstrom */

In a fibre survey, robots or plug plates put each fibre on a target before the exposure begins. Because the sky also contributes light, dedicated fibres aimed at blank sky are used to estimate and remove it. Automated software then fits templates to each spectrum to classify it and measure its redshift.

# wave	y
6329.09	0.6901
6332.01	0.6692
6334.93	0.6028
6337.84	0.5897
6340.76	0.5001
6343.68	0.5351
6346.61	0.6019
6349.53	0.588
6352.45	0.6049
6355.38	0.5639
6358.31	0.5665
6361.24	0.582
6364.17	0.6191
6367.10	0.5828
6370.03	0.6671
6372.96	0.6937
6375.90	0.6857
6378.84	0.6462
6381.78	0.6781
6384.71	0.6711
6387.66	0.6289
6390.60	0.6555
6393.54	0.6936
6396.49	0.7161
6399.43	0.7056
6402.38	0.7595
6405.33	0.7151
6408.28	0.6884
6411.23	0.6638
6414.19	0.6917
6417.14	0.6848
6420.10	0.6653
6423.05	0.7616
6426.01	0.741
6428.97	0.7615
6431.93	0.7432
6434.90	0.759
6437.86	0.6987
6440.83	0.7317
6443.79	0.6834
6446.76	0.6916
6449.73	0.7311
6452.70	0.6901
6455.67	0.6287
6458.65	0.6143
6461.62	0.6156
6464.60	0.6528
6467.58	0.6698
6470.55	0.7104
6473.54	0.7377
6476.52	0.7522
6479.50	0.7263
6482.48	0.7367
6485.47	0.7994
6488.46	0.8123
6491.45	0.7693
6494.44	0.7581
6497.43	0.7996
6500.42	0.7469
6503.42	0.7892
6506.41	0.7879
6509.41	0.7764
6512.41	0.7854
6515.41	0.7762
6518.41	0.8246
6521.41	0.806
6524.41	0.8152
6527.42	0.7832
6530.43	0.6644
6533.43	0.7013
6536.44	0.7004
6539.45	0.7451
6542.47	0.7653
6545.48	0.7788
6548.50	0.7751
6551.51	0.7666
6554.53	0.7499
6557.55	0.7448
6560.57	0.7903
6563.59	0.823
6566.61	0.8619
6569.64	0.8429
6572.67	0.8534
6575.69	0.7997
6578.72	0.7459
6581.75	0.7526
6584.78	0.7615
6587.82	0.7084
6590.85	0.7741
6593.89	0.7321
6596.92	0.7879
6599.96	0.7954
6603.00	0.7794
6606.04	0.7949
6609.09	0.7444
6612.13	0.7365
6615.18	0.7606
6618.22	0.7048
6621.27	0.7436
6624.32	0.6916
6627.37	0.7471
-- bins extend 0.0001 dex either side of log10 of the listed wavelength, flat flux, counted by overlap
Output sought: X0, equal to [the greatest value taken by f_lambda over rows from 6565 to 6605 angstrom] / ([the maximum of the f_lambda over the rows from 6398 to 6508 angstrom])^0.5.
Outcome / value 0.96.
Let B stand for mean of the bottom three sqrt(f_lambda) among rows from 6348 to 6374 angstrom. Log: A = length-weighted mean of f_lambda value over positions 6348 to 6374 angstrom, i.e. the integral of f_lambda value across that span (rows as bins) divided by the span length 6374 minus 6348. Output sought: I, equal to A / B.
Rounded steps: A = 0.61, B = 0.76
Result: 0.803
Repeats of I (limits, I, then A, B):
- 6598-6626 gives 0.890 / 0.75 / 0.84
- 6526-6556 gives 0.895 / 0.74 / 0.83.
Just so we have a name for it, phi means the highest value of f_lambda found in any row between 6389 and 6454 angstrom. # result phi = 0.7616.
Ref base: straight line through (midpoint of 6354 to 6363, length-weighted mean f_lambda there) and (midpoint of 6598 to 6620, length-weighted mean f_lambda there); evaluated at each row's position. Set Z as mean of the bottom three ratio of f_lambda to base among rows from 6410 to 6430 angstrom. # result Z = 1.09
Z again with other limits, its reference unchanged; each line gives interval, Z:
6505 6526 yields 1.13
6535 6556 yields 1.03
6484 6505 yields 1.12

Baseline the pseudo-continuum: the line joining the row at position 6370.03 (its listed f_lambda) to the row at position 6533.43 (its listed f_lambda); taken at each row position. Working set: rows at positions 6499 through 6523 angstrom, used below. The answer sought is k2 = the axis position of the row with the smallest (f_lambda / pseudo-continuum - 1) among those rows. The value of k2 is 6500.42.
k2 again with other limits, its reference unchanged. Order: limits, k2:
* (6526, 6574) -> 6530.43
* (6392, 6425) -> 6420.10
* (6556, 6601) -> 6587.82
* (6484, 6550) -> 6530.43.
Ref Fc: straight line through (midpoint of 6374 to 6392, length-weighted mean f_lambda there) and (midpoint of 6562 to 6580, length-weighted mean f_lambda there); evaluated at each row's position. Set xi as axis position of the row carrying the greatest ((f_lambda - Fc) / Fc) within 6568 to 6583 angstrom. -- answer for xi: 6572.67 angstrom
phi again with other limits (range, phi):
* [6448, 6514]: 0.8123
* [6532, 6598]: 0.8619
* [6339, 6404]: 0.7595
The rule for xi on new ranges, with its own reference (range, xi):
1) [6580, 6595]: 6590.85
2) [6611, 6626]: 6615.18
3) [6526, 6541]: 6527.42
